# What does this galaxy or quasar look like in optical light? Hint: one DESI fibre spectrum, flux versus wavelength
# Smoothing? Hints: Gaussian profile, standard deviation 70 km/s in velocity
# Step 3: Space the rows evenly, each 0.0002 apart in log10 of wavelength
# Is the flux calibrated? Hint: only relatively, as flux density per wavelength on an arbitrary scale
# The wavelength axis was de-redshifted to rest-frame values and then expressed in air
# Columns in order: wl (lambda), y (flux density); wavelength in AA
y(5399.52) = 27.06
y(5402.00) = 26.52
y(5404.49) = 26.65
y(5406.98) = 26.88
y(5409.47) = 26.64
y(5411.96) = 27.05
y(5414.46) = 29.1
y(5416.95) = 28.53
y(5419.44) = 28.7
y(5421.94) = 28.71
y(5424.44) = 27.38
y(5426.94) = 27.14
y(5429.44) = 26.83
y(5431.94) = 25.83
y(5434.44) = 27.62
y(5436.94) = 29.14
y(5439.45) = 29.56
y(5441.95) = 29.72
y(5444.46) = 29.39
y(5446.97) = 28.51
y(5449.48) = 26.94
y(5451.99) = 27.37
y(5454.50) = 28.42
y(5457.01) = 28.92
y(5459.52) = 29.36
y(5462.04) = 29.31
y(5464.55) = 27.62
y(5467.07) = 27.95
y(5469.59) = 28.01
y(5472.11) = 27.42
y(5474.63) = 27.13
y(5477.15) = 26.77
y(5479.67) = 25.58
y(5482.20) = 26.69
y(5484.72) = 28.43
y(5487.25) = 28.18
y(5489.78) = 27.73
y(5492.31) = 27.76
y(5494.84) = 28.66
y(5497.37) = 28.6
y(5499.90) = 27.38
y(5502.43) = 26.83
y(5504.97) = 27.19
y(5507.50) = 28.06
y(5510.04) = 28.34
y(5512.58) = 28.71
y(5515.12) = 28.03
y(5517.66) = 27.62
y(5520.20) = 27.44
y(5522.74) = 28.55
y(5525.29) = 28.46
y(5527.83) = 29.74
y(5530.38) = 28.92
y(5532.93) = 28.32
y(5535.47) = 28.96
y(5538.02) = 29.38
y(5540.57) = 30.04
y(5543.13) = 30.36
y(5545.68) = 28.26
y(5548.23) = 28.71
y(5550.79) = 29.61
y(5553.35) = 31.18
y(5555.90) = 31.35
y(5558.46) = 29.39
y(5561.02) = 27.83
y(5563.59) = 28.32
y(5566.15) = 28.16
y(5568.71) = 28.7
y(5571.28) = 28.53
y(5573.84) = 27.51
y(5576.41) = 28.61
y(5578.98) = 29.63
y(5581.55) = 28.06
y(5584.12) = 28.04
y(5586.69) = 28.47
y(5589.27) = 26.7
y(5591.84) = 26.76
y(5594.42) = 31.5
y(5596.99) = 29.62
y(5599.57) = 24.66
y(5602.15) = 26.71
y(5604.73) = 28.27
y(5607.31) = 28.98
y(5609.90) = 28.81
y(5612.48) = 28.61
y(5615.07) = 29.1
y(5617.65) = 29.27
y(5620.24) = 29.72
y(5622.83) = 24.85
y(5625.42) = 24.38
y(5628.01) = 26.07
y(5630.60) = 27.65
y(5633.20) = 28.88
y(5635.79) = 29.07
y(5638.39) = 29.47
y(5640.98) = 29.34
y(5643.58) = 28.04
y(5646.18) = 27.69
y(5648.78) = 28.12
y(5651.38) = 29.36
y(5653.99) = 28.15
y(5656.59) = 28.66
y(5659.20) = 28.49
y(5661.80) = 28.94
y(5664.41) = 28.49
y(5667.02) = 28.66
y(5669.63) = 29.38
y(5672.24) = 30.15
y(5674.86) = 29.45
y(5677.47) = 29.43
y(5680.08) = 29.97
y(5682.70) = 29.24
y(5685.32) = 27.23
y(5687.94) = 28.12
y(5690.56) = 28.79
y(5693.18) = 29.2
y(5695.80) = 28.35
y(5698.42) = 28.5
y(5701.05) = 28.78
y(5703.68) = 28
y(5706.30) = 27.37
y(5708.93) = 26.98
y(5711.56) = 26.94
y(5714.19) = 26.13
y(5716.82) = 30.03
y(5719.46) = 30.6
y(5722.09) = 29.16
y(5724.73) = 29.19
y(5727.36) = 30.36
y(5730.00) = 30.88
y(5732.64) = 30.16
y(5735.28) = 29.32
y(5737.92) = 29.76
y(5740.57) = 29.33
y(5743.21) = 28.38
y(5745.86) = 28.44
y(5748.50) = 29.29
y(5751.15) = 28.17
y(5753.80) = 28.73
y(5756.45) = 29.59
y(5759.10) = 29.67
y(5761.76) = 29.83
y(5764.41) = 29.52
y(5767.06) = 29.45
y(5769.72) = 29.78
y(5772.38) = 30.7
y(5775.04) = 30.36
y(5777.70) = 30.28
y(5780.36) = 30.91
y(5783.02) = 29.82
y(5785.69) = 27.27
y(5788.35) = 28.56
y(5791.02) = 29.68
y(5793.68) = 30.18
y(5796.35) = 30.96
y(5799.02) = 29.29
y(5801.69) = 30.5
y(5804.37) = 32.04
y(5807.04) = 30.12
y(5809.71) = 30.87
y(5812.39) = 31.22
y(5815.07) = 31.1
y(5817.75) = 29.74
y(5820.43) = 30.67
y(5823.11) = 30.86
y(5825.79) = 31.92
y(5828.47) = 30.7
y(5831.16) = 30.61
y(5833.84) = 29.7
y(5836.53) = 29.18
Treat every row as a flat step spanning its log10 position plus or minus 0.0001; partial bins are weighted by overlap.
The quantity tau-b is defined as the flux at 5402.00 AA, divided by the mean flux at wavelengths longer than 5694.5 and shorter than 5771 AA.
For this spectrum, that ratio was 0.91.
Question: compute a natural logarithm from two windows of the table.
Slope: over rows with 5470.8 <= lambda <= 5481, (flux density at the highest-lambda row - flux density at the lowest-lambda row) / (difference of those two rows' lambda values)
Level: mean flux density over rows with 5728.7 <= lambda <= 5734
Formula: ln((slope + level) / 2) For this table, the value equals 2.72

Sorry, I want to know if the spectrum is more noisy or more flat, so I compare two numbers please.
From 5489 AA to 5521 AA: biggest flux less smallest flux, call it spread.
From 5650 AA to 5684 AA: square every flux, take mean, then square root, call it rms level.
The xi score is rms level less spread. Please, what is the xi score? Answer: 27.2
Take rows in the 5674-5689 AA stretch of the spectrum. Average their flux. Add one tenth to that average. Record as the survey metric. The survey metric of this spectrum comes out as 29.0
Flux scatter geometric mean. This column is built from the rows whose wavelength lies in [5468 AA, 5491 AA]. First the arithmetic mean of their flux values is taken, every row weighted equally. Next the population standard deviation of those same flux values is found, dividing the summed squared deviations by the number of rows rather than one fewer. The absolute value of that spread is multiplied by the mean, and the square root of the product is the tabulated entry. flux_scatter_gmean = 4.8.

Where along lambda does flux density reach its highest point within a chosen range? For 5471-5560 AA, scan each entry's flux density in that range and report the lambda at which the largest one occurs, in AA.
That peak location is 5555.90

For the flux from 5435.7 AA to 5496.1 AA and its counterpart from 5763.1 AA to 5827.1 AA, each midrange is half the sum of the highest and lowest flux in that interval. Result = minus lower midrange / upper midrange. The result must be -0.93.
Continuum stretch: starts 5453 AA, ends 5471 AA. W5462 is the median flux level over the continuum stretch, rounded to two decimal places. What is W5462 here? 28.42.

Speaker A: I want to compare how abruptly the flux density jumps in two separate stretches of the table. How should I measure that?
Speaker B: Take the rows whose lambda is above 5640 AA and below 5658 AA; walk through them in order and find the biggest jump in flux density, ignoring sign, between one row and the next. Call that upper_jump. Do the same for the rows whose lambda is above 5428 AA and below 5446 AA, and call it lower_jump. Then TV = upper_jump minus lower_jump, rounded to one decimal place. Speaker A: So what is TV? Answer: -0.5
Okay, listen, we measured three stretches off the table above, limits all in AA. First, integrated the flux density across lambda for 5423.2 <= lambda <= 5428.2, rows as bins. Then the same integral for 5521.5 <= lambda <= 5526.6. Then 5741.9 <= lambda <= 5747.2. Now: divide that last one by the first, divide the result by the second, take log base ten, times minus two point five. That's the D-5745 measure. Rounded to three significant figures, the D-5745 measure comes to 5.30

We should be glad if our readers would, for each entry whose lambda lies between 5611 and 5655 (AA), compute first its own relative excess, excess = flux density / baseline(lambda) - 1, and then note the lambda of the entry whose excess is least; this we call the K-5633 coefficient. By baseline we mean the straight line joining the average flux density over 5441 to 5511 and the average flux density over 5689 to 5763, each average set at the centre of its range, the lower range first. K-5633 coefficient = 5625.42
